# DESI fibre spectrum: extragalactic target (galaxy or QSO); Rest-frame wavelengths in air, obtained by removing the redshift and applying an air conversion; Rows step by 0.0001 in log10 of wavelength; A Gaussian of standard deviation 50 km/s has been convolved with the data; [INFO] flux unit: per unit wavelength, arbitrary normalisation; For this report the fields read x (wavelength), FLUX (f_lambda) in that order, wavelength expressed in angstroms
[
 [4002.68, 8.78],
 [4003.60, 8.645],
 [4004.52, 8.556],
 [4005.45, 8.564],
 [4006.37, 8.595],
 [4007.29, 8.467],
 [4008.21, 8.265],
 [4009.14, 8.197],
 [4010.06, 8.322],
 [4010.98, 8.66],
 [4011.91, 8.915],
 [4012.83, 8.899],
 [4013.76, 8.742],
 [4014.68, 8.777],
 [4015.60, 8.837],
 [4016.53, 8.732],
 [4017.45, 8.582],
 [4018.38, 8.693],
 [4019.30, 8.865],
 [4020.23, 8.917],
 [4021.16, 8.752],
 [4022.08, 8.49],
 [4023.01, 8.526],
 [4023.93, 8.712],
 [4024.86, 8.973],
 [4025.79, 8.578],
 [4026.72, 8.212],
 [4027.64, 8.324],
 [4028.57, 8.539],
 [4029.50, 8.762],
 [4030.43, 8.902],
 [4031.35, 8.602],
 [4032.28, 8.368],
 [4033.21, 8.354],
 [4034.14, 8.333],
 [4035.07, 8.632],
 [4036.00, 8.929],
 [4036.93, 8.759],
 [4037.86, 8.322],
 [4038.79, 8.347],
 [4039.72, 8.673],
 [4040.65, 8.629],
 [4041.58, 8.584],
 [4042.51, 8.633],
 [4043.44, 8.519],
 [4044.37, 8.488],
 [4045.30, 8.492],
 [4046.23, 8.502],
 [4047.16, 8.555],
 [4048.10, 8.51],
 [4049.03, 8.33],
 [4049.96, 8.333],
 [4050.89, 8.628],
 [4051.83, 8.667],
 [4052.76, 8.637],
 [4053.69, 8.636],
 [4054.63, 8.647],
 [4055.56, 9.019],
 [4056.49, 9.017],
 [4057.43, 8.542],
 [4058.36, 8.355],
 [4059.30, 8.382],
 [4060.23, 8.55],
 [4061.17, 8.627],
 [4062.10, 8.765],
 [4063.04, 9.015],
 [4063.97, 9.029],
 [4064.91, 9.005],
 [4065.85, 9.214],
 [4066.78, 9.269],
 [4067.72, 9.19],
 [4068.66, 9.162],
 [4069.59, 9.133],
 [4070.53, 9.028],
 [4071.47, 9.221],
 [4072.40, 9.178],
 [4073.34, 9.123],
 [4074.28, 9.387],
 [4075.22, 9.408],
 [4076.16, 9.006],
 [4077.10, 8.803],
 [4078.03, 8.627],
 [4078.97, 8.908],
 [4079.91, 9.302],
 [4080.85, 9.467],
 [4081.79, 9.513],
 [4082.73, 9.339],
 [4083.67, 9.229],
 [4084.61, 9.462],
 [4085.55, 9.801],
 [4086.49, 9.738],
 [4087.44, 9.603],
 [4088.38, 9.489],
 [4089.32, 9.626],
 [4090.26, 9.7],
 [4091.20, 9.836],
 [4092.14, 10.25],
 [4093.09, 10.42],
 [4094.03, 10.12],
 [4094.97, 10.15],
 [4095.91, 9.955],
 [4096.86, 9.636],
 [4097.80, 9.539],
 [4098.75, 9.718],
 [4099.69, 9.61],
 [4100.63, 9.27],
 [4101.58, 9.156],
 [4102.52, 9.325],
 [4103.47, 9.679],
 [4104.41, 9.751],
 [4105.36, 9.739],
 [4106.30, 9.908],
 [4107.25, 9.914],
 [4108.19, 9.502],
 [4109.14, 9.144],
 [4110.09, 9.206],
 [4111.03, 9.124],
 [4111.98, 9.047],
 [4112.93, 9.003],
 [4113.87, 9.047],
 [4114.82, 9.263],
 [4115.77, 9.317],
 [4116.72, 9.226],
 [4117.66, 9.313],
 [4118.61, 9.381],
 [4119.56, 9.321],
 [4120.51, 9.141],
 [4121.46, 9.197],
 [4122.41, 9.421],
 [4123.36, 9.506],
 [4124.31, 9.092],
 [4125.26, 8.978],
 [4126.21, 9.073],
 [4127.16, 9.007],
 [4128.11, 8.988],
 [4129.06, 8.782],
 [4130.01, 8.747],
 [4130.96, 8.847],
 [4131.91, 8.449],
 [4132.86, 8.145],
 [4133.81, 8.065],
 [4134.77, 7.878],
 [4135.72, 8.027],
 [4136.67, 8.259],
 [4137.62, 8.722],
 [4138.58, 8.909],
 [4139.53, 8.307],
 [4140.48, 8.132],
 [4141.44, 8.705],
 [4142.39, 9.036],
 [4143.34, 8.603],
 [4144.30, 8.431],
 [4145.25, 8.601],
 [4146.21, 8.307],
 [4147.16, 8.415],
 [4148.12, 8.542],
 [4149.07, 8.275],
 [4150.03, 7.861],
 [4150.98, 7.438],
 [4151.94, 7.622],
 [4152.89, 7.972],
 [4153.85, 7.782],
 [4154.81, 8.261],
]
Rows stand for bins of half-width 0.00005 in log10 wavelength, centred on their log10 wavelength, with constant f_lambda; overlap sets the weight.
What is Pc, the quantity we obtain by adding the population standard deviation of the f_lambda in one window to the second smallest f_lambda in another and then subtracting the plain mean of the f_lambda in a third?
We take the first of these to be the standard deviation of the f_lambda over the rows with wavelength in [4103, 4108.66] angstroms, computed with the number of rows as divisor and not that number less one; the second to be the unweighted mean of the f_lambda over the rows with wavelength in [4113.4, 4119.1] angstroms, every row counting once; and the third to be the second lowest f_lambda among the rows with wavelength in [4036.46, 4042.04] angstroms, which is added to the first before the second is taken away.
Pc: -0.8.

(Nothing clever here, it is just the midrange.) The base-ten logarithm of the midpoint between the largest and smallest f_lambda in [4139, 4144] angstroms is 0.934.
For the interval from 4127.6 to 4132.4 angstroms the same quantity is 0.940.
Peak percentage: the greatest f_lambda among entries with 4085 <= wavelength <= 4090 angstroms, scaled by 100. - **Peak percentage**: 980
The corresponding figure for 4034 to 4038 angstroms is 893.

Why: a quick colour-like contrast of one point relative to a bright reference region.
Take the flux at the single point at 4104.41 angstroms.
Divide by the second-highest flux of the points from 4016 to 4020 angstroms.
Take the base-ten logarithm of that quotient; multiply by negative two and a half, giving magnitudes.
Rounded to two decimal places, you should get -0.12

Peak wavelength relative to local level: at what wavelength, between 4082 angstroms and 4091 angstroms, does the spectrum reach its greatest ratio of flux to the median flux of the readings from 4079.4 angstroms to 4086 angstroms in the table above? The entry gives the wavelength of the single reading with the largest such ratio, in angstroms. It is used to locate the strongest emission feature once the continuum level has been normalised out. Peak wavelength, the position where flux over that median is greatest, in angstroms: 4085.55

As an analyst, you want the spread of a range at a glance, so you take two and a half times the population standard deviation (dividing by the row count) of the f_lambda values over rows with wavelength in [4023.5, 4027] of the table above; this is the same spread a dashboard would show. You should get 0.7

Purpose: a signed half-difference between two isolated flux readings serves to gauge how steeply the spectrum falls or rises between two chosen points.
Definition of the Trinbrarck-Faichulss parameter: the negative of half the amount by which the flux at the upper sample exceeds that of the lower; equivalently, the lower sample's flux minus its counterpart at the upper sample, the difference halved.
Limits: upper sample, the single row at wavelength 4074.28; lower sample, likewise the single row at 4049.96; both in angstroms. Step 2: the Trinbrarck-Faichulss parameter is -0.5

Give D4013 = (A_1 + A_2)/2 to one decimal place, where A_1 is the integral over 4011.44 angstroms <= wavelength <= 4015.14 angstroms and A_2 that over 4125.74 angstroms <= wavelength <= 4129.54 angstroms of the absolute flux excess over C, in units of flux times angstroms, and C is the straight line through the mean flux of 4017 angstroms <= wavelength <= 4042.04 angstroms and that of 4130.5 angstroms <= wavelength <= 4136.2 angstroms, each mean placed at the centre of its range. 1.7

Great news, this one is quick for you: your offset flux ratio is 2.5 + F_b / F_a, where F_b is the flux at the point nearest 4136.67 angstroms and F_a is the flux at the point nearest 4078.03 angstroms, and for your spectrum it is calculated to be 3.46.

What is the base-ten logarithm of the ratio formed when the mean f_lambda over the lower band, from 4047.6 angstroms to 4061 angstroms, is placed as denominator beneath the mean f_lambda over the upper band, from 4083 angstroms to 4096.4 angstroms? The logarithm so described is 0.058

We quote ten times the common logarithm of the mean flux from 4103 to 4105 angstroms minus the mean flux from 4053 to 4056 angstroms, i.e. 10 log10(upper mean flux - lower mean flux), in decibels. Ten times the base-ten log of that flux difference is -0.2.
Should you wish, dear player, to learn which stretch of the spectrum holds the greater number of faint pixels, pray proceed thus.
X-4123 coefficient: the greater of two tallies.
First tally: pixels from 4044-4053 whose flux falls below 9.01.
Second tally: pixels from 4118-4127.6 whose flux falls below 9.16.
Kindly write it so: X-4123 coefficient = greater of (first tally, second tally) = 10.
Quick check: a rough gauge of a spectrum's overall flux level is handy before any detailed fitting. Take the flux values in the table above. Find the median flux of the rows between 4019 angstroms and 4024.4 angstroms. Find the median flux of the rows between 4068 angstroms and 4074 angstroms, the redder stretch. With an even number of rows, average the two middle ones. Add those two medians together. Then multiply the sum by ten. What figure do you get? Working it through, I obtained 179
